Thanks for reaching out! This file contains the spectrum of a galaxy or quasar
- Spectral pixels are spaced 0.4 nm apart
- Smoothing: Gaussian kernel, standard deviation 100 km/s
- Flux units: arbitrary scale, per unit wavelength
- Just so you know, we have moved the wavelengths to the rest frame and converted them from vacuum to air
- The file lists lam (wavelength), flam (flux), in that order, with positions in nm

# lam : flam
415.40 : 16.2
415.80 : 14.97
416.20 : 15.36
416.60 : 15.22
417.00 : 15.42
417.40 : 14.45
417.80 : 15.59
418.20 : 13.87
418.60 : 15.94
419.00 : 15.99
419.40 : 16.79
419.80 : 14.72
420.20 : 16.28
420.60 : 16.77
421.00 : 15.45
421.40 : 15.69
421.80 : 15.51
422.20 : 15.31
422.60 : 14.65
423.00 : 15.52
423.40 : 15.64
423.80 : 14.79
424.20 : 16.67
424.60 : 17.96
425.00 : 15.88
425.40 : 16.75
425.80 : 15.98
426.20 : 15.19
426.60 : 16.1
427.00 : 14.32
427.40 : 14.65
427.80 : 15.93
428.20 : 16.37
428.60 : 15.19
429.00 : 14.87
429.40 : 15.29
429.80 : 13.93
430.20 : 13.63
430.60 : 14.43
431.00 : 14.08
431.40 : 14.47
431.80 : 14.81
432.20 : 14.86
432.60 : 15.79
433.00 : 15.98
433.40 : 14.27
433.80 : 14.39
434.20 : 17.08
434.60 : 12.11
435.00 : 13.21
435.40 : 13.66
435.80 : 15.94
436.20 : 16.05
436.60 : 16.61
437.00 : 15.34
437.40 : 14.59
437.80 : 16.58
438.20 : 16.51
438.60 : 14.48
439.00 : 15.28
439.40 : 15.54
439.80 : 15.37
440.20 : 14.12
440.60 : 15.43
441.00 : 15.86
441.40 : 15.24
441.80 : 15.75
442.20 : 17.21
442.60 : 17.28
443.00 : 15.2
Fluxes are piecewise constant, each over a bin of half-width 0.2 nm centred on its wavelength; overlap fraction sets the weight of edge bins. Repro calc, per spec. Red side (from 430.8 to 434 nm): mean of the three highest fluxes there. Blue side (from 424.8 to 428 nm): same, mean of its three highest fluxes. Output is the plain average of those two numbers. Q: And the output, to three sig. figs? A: 15.9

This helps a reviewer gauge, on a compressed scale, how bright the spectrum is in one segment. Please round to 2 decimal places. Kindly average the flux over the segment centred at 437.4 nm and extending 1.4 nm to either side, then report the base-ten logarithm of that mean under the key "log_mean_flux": 1.20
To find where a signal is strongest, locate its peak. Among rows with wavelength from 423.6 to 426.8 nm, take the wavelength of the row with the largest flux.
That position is 424.60 nm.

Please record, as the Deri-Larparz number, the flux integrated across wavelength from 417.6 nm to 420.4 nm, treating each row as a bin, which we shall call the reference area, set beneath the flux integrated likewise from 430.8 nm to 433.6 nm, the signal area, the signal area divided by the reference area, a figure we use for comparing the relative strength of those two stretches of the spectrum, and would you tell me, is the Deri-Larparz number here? 0.95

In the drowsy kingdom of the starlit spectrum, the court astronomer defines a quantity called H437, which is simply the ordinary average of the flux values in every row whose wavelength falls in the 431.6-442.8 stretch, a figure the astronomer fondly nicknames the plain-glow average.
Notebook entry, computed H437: 15.3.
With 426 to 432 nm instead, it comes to 14.9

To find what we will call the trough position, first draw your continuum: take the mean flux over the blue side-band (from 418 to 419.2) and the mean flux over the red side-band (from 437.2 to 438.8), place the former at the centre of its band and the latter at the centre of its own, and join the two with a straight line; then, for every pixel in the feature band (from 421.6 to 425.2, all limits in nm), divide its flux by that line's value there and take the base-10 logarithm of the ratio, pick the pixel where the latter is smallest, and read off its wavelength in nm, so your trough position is 422.60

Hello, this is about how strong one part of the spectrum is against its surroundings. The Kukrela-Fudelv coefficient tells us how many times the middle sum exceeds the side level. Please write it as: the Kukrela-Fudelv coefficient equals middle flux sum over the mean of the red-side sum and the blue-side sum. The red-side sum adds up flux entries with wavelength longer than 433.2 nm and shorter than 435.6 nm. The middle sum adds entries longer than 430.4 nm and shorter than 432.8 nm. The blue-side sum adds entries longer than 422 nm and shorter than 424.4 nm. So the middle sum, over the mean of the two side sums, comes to 1.00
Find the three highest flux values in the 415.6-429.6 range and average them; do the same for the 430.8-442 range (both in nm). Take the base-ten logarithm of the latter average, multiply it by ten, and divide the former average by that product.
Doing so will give 1.40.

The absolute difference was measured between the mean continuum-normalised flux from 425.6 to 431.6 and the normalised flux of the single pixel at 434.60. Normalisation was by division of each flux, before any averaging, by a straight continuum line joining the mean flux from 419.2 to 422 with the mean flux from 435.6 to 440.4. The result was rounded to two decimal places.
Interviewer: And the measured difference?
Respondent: 0.18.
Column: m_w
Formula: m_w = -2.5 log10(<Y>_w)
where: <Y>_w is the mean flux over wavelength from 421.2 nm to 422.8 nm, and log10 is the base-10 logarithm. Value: -2.961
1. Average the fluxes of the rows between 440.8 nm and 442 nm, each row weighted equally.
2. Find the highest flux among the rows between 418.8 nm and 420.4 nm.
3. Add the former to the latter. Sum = 32.4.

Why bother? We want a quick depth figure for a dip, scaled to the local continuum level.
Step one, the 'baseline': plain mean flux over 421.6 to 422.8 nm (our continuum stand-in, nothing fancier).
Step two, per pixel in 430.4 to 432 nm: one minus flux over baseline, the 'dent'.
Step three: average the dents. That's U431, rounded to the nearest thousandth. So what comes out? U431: 0.047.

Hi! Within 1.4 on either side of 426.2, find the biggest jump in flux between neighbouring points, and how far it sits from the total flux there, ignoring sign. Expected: 107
